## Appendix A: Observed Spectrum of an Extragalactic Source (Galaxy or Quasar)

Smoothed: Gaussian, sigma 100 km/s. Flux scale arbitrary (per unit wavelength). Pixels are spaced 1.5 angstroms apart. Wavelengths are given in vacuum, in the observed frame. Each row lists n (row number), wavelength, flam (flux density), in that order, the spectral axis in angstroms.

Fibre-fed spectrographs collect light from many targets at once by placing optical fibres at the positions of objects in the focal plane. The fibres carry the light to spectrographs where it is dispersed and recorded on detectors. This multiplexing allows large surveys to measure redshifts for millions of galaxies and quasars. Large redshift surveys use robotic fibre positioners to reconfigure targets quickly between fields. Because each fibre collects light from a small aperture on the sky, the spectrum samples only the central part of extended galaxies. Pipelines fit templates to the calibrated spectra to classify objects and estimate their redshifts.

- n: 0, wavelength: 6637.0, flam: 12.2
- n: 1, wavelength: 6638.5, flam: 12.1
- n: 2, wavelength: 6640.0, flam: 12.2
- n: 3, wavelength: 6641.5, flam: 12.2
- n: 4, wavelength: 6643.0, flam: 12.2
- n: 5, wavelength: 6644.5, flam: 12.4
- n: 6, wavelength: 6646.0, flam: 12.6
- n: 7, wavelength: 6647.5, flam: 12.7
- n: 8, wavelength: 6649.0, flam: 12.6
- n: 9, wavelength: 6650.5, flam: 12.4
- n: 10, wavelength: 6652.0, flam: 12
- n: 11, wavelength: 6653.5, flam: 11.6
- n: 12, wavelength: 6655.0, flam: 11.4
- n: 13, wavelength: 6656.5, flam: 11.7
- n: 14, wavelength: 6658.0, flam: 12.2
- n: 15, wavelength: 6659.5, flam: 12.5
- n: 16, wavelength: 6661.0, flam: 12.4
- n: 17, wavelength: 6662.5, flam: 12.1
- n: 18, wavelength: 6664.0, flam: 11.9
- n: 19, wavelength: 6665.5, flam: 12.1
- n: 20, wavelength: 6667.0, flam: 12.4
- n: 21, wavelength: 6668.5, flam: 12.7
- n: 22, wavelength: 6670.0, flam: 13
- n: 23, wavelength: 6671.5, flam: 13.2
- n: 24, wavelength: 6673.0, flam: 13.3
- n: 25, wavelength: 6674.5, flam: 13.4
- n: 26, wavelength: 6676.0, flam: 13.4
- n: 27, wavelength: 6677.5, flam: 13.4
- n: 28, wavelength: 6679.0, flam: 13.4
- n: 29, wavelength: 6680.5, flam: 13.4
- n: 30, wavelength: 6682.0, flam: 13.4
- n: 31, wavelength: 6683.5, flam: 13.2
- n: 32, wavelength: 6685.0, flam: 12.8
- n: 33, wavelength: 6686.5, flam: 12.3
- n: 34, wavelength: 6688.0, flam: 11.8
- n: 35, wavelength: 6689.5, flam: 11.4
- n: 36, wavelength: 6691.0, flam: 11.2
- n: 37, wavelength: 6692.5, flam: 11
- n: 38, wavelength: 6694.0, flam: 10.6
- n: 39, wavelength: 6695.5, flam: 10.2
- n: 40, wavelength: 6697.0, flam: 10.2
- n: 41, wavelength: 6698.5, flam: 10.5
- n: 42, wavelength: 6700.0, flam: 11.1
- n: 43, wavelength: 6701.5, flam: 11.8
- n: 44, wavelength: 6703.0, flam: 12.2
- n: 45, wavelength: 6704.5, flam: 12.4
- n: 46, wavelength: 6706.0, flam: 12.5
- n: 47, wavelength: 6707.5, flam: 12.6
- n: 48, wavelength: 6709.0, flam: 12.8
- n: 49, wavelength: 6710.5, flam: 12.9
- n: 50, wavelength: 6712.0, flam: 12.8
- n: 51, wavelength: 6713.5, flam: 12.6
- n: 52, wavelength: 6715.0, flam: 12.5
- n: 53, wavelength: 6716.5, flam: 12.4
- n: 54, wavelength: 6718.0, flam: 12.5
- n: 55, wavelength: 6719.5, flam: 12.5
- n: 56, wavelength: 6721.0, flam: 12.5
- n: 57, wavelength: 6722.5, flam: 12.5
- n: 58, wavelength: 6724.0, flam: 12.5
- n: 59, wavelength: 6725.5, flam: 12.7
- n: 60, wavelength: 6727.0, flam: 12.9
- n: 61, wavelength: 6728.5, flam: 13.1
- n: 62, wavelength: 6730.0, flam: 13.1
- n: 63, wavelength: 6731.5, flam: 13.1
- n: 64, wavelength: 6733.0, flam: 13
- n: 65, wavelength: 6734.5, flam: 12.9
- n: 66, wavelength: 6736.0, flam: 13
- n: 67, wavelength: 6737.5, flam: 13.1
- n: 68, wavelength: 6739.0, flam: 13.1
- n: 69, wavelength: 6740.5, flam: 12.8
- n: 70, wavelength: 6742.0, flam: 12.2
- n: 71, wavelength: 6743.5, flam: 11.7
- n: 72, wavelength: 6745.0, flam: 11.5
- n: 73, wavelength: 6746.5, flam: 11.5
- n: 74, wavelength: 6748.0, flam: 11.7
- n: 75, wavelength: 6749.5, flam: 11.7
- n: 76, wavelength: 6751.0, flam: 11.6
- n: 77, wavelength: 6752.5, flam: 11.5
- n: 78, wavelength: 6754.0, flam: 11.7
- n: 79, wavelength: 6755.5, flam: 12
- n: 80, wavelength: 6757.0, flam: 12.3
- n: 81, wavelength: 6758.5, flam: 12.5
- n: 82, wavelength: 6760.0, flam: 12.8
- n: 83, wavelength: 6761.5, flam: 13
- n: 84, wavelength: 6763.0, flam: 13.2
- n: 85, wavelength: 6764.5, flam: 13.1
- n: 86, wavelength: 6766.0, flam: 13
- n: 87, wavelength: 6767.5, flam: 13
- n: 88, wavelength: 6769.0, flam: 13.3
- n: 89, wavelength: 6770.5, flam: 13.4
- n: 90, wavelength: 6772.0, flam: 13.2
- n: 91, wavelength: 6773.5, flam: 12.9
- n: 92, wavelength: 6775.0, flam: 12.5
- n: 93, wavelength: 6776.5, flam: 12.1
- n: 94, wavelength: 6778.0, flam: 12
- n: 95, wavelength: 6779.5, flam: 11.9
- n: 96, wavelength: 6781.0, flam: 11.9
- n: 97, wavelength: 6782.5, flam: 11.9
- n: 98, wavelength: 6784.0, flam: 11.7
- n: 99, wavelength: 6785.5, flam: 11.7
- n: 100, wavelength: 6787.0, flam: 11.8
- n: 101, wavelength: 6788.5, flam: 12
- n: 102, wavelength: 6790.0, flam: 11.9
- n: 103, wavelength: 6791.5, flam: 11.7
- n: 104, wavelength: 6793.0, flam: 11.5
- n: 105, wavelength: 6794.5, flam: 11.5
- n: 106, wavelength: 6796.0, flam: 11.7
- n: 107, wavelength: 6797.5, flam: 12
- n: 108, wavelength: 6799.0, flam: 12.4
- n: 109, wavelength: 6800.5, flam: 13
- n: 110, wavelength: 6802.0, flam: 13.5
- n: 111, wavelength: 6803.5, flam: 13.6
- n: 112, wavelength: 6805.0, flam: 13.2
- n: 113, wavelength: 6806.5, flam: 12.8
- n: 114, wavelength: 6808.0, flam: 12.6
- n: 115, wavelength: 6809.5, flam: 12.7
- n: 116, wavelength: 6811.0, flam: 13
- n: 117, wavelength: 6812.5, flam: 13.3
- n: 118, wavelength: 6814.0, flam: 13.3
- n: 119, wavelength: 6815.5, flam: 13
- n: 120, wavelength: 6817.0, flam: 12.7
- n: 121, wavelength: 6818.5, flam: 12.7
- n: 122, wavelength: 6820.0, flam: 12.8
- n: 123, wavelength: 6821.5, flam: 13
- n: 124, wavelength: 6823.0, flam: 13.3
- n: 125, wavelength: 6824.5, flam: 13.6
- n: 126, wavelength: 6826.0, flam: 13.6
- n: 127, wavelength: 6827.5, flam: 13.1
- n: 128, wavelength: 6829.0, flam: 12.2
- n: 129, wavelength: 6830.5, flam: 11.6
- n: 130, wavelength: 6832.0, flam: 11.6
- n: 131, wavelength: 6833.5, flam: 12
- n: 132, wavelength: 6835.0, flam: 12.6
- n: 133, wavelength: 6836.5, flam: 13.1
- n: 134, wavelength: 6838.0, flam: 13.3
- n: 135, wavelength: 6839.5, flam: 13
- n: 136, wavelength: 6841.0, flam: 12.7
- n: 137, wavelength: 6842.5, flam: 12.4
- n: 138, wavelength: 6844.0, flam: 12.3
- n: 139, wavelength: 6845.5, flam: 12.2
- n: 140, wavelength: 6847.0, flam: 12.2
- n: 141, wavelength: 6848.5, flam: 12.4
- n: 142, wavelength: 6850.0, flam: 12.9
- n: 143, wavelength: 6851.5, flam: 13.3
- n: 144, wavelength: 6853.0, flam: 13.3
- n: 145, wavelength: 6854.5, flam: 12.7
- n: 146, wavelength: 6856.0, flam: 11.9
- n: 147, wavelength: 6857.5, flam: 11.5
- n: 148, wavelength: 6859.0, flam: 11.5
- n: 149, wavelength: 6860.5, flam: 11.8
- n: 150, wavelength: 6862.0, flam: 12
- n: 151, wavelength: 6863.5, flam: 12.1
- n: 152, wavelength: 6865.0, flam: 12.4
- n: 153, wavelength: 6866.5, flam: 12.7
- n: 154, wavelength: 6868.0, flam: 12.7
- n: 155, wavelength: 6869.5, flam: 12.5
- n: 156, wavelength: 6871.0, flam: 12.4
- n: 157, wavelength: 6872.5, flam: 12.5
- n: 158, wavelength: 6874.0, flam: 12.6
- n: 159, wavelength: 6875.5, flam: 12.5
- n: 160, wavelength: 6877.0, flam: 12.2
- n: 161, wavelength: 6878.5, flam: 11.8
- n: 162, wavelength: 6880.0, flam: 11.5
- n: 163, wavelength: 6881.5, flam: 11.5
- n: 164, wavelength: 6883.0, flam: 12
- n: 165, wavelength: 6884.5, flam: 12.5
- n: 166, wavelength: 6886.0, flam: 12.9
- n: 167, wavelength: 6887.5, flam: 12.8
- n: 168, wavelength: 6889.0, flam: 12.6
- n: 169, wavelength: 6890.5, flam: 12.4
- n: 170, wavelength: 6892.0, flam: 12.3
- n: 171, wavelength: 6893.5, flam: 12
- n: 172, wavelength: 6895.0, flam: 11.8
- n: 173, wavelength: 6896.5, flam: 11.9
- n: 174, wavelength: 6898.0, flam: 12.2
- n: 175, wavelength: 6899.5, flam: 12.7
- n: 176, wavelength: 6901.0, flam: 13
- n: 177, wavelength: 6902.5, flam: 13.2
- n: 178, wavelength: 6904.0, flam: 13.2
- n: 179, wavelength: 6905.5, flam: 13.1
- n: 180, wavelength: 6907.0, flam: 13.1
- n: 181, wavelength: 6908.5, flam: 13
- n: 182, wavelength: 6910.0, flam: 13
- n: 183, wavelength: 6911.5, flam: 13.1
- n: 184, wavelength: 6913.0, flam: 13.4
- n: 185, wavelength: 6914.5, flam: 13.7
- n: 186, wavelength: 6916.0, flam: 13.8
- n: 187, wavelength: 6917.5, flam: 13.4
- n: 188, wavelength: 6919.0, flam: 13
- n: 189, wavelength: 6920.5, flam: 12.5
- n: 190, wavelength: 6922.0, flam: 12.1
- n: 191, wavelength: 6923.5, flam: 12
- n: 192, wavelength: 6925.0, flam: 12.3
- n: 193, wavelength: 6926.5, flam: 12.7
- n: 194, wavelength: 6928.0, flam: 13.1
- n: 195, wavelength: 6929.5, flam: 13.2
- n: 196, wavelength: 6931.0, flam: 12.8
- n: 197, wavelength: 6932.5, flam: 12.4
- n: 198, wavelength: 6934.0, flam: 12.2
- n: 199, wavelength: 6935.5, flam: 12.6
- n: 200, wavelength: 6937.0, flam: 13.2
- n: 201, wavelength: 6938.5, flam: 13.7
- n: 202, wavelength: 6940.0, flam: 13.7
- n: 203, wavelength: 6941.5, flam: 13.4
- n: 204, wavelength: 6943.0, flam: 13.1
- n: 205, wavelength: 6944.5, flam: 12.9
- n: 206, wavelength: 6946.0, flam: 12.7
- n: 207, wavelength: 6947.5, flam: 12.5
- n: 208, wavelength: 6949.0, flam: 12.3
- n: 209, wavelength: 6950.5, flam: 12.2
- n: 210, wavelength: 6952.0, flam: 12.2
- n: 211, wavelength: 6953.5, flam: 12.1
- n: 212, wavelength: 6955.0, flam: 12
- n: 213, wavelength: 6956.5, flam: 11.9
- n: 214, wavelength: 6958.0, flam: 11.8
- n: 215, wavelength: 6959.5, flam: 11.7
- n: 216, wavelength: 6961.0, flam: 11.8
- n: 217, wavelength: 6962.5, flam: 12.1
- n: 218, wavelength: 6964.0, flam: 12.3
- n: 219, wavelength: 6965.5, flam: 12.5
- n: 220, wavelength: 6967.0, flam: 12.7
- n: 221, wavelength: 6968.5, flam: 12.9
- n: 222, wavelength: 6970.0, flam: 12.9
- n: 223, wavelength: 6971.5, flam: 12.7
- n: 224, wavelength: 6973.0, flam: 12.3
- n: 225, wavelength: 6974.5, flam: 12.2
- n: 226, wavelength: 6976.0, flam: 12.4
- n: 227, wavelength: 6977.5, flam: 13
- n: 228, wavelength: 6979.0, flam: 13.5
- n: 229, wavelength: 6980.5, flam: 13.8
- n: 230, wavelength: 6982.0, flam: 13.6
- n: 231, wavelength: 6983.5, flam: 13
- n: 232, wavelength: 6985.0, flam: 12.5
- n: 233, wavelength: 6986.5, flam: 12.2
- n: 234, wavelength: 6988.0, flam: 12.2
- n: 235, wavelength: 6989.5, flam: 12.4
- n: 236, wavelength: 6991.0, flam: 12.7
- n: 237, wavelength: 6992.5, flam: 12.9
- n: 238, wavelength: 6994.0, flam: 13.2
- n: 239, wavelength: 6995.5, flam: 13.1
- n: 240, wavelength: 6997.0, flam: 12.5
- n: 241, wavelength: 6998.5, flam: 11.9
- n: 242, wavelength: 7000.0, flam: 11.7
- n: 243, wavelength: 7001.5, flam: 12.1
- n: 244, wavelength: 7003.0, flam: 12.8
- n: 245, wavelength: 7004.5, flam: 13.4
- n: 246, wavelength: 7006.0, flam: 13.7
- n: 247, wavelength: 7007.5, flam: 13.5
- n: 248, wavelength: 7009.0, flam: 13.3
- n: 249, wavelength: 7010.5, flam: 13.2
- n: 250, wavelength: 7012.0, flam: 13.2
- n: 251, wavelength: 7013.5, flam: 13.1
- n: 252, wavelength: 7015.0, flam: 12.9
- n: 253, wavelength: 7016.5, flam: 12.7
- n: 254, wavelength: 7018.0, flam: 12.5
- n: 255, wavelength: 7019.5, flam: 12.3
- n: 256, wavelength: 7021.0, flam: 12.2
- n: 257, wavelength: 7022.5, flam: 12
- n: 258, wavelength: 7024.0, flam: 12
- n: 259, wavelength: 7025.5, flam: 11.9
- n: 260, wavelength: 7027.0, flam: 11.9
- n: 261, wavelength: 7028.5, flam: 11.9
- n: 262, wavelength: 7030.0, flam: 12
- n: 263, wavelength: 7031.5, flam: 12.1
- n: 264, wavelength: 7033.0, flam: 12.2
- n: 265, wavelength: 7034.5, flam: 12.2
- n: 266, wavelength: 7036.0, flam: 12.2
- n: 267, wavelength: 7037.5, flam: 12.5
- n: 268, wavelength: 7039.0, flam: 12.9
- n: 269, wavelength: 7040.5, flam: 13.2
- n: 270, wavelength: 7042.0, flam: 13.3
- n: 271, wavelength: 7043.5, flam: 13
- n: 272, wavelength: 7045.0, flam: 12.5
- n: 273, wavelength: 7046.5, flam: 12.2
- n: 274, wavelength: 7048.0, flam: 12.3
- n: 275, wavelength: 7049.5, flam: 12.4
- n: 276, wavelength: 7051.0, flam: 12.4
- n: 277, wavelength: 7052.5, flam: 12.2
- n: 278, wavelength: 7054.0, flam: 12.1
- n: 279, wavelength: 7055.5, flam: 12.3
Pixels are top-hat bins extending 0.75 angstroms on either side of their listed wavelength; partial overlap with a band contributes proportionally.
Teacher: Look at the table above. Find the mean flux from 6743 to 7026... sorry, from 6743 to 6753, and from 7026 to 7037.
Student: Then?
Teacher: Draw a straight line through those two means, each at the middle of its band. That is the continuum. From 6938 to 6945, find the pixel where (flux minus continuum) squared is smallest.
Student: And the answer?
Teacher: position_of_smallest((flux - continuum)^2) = 6944.5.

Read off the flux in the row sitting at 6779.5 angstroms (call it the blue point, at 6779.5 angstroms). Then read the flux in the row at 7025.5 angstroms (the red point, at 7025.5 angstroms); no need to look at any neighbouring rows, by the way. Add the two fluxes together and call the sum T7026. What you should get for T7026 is 23.8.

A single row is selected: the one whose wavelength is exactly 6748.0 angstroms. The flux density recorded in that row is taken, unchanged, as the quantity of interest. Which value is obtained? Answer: 11.7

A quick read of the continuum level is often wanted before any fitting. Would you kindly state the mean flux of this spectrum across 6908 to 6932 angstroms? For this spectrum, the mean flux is 12.9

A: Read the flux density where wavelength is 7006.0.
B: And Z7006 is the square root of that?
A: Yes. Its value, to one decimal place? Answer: 3.7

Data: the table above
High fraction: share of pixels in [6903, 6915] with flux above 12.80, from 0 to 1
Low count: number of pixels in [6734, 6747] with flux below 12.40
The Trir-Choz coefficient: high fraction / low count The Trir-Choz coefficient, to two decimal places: 0.25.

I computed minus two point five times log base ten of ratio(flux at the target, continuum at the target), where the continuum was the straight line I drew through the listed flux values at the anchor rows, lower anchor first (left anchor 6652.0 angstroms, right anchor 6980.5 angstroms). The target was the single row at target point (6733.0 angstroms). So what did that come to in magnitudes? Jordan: -0.047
